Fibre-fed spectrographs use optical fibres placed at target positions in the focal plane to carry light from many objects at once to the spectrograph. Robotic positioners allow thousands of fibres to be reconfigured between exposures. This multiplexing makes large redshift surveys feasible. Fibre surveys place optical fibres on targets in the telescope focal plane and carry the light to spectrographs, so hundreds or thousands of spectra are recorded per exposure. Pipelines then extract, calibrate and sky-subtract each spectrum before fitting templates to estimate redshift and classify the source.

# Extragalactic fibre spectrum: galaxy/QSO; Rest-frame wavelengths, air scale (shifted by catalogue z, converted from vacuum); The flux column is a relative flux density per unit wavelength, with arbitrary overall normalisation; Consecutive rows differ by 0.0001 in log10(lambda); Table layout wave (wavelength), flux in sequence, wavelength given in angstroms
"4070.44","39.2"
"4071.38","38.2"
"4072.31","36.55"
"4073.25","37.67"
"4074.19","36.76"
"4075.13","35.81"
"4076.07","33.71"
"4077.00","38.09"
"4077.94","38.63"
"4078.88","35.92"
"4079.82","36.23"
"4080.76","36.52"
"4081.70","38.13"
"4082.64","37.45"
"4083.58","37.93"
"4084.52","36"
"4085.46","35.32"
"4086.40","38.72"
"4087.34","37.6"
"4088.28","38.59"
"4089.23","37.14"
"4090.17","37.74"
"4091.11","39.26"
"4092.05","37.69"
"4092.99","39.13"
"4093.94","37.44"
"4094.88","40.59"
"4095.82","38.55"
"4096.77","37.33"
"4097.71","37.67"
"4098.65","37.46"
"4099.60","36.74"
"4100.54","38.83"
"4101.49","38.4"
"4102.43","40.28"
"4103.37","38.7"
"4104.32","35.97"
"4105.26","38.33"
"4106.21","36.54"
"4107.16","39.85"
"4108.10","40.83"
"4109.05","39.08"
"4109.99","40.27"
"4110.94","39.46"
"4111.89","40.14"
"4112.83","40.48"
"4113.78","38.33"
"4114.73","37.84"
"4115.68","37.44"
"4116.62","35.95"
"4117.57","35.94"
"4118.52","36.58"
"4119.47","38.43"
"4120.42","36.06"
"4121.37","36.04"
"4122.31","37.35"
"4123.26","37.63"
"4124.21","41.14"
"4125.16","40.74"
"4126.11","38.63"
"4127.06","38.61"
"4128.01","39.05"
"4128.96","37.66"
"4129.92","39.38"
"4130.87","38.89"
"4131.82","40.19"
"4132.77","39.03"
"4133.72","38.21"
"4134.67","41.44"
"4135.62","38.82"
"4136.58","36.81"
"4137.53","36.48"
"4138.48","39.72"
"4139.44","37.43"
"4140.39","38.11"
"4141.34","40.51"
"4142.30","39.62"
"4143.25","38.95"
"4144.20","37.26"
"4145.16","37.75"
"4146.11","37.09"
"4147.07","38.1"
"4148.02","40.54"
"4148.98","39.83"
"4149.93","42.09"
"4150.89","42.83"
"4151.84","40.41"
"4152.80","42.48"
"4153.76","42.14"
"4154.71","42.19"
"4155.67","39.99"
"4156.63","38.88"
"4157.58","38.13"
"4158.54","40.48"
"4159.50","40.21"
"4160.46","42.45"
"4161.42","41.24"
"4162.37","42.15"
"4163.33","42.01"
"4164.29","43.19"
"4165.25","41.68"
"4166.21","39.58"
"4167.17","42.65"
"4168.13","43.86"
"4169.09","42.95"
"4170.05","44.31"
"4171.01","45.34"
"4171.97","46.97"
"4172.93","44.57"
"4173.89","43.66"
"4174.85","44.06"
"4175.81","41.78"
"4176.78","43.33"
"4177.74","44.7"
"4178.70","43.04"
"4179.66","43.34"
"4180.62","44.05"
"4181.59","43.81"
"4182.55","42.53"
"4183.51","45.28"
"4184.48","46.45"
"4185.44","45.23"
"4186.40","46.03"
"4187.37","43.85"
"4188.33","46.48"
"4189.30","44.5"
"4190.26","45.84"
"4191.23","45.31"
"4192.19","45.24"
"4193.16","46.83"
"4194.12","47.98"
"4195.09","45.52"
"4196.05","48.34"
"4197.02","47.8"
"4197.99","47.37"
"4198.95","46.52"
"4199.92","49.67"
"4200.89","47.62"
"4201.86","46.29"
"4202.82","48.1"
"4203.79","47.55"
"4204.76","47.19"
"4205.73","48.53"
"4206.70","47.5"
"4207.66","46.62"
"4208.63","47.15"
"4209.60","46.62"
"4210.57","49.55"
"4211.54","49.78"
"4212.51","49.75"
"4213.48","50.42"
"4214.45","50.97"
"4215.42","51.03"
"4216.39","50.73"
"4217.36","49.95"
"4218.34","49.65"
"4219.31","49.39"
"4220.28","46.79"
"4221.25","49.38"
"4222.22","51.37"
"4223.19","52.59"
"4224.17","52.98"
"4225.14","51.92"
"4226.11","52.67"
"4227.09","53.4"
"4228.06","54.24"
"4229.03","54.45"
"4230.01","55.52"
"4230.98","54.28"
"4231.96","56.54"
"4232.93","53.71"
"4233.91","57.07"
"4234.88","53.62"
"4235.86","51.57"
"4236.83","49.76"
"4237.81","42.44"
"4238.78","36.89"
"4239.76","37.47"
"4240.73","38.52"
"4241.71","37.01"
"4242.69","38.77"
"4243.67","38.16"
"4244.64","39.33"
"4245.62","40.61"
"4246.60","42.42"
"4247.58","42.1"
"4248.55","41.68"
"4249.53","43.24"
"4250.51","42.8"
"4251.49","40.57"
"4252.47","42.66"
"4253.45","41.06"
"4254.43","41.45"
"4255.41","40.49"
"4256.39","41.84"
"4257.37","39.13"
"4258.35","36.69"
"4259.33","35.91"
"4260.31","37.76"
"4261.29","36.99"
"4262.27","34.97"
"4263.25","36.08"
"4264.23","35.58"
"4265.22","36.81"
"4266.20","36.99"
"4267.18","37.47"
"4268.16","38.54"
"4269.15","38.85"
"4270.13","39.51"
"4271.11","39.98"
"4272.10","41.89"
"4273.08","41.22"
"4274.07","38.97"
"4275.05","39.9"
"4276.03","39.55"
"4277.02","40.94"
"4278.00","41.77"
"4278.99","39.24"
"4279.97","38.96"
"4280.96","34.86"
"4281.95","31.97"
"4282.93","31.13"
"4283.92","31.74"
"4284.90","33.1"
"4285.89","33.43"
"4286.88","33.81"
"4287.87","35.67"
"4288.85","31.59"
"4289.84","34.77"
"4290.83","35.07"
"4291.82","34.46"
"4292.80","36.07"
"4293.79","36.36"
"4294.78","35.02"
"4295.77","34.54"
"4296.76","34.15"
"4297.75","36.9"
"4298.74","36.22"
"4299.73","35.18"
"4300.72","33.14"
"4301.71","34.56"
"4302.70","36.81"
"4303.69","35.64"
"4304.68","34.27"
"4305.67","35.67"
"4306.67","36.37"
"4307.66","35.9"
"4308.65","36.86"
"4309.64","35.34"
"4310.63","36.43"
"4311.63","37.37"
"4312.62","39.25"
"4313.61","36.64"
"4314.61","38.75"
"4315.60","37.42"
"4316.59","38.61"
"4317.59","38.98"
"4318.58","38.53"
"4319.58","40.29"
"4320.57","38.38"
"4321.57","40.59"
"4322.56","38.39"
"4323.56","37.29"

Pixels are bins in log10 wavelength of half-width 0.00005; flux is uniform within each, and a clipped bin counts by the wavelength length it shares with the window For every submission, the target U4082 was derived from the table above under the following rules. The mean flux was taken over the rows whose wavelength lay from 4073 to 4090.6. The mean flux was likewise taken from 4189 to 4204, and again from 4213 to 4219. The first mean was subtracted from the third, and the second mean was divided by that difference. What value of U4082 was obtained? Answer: 3.5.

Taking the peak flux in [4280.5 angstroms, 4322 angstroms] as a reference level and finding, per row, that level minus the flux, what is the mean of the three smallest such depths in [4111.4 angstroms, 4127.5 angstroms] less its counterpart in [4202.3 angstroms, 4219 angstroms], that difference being 10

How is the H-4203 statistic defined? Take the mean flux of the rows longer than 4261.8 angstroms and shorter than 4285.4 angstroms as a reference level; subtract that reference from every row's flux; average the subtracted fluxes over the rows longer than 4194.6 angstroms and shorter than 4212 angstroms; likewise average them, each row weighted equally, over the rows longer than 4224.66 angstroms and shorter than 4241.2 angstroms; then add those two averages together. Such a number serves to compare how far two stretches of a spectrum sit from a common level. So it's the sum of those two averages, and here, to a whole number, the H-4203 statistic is 23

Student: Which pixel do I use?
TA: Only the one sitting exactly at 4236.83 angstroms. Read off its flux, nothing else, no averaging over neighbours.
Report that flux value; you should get 49.76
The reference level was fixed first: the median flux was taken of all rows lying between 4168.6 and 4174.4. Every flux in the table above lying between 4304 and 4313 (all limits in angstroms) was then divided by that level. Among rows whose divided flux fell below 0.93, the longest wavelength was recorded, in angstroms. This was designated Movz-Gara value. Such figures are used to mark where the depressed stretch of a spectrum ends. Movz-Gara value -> 4312.62 angstroms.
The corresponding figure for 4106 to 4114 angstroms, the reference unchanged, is 4113.78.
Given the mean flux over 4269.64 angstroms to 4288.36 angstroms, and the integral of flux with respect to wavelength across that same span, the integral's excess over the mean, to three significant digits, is 660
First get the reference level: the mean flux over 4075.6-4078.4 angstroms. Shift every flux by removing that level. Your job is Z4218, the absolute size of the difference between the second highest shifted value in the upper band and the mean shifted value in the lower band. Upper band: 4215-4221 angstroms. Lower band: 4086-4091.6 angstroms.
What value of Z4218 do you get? 13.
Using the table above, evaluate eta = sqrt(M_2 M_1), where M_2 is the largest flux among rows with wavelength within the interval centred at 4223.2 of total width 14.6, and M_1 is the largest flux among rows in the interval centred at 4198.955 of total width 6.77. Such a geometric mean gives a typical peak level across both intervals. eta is 52.5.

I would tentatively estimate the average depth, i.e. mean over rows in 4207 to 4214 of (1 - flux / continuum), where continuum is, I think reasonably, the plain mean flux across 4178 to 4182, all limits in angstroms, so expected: -0.11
